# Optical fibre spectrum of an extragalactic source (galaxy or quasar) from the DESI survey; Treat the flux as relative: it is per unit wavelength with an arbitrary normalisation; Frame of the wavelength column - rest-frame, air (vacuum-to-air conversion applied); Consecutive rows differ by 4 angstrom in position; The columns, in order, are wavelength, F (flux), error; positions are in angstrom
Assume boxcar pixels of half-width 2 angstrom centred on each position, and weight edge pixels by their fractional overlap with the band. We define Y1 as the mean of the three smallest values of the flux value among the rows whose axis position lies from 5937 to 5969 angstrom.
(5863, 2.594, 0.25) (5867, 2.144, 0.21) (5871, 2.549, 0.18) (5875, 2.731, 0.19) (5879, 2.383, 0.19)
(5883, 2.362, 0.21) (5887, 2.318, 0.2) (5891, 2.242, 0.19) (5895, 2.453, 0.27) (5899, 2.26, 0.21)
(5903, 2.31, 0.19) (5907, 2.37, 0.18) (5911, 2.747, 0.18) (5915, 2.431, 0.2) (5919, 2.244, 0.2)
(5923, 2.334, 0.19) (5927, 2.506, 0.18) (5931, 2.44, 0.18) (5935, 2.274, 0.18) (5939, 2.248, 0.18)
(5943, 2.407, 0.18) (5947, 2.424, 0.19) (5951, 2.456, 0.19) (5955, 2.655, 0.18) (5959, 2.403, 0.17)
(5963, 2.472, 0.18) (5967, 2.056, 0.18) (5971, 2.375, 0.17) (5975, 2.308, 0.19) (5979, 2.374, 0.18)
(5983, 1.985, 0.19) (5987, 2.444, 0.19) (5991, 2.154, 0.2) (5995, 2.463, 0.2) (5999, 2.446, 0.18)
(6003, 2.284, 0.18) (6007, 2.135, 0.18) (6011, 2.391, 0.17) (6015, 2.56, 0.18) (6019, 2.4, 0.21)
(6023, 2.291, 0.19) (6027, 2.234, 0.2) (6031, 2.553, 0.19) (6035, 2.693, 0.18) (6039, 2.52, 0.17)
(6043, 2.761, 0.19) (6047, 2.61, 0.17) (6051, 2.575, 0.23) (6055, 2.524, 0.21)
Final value 2.24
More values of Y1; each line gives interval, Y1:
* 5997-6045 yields 2.22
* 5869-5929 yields 2.25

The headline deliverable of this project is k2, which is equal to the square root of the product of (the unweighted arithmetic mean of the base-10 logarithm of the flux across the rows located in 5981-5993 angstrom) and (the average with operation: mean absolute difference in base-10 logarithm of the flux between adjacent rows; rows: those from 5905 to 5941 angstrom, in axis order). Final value 0.102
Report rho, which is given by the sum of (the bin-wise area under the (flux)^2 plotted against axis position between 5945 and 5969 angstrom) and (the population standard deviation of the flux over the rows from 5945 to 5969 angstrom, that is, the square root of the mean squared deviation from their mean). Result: 140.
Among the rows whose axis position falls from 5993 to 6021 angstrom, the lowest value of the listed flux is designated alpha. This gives 2.135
